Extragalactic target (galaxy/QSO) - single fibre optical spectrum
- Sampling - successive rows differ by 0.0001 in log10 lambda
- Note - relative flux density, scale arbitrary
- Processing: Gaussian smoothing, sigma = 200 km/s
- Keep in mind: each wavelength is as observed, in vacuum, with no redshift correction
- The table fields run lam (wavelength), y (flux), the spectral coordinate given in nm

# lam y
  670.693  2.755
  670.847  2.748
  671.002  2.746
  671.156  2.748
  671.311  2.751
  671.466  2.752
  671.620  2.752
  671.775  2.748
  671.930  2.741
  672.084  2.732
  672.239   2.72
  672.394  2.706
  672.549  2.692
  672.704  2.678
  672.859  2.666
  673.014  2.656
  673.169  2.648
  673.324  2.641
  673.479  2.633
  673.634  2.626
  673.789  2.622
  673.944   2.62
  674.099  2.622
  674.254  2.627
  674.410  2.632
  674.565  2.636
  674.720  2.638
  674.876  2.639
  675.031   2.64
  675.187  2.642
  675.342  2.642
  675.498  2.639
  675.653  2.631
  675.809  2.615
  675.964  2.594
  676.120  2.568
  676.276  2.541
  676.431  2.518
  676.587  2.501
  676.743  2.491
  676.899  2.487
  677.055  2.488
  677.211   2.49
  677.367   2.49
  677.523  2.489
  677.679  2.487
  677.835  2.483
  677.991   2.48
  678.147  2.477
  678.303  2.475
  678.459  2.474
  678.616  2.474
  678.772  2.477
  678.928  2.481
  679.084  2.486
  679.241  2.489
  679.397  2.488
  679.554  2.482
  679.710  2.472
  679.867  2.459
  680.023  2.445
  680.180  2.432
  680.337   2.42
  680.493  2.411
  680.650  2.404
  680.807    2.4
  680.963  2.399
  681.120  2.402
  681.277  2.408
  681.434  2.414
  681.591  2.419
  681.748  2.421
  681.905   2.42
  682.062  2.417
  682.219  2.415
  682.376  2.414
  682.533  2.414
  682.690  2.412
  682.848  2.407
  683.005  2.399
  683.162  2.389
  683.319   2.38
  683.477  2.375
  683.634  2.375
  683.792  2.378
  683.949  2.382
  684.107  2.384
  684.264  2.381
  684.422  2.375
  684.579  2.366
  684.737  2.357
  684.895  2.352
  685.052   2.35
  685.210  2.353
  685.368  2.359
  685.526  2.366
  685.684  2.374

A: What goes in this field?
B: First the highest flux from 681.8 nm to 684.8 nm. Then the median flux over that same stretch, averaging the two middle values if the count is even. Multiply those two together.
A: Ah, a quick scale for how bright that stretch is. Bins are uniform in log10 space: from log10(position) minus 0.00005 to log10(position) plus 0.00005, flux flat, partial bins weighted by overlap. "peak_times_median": 5.8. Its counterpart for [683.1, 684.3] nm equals 5.7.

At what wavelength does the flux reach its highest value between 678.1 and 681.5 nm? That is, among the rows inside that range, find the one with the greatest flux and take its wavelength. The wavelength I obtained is 679.241 nm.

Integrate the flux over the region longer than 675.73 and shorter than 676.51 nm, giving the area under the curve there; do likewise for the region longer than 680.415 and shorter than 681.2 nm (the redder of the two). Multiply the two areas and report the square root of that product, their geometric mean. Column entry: 1.94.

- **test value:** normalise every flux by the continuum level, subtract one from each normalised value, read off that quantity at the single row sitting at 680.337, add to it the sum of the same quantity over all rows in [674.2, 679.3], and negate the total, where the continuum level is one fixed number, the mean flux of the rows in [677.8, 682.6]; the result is -1.3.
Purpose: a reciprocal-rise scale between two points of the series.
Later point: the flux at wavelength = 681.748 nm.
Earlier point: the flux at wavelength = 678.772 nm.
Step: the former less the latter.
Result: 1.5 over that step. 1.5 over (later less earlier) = -27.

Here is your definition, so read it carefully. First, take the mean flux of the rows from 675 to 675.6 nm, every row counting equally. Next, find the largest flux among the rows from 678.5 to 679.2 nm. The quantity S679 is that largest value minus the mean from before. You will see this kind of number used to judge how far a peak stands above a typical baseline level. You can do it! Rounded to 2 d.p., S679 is -0.15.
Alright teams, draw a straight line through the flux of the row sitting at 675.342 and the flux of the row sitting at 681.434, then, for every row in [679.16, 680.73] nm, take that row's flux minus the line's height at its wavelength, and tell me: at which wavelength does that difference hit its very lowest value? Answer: 680.650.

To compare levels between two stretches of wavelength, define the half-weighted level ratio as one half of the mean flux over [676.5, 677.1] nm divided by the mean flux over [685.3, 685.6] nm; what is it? 0.527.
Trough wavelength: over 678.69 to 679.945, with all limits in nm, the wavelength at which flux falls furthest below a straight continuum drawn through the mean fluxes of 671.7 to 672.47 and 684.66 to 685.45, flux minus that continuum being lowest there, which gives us 678.772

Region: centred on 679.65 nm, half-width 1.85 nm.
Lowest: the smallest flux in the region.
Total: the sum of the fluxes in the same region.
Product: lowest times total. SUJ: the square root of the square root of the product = 3.4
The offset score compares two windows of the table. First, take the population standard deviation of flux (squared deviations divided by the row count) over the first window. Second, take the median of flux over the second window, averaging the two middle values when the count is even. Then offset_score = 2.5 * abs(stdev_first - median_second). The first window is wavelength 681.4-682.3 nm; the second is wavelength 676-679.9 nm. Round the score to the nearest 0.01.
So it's 6.21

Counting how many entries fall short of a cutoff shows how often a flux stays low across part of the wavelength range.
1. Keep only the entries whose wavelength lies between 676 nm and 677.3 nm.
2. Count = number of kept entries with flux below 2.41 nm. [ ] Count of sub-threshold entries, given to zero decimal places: 0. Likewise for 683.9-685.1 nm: 8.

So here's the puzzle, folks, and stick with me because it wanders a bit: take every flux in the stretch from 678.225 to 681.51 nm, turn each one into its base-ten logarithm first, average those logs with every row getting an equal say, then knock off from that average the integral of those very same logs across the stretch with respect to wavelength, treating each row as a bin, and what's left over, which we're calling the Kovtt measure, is -0.89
